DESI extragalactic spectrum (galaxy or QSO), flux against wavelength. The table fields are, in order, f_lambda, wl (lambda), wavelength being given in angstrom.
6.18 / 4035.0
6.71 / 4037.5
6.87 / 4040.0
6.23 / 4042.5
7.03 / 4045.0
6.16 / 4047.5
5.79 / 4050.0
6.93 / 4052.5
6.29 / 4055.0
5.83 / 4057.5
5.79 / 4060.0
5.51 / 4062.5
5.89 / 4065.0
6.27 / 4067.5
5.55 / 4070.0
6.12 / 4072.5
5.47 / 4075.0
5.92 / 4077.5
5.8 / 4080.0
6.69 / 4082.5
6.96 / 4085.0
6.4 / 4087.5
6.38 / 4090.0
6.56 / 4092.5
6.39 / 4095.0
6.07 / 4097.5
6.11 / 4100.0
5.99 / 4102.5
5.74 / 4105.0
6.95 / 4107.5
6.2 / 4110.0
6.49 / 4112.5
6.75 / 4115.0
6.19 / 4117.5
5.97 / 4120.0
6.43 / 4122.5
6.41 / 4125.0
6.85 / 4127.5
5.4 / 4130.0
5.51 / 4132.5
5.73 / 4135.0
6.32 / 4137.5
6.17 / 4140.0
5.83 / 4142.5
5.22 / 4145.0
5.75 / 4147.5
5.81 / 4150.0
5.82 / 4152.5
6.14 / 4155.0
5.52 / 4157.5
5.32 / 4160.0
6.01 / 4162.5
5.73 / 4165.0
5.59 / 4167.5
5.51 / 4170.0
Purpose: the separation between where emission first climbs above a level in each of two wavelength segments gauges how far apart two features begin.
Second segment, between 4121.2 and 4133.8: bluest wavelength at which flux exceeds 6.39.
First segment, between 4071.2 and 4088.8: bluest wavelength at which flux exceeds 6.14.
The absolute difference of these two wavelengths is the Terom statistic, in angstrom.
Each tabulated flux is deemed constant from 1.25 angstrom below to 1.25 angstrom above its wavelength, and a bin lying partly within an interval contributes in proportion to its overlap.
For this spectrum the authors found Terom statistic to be 40.0 angstrom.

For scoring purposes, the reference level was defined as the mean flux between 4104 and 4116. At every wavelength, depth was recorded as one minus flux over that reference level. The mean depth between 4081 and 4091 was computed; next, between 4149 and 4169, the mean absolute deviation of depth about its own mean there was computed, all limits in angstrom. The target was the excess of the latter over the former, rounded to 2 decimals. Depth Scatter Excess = 0.06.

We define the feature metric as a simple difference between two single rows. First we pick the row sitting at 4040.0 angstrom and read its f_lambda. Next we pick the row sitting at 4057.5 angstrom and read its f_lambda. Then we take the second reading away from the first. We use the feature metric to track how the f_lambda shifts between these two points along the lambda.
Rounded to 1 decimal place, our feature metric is 1.0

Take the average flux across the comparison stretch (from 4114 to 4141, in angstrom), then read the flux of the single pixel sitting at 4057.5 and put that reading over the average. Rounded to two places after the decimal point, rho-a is 0.95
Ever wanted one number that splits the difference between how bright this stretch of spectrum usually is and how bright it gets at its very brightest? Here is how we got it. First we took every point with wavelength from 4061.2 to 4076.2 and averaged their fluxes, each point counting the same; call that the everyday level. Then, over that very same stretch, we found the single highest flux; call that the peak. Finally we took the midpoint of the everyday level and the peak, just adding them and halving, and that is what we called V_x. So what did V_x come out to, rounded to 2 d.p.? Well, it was 6.04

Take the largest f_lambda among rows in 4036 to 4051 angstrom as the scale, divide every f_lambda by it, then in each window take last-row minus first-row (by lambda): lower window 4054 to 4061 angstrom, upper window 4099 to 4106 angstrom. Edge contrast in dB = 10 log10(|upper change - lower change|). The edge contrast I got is -17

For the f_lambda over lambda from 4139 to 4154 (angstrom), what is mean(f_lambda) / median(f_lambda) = 0.992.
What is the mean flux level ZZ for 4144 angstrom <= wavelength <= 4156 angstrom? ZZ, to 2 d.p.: 5.75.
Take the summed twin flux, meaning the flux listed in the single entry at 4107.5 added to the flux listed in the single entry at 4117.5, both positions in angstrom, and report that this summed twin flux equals 13.1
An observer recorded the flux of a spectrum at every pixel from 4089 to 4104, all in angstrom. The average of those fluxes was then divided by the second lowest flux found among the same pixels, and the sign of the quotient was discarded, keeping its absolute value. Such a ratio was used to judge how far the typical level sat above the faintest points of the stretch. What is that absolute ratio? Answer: 1.03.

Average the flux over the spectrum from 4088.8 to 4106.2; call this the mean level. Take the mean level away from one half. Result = -5.7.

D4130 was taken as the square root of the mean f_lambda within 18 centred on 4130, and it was 2.47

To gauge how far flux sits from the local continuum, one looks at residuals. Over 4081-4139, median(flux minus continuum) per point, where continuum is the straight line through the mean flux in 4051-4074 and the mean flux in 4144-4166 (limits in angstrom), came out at 0.47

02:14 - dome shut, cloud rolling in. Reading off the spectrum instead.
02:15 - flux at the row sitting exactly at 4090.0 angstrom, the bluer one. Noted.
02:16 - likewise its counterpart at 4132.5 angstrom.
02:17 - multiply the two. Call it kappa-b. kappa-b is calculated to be 35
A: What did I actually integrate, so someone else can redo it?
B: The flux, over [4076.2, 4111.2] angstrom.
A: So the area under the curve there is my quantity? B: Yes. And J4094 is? 220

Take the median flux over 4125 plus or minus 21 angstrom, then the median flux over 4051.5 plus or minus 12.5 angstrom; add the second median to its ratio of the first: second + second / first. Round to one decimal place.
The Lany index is 7.2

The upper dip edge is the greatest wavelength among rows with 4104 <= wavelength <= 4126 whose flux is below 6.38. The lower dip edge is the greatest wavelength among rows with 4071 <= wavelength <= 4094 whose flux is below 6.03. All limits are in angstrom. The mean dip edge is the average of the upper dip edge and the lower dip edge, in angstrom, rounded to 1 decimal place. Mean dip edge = 4100.0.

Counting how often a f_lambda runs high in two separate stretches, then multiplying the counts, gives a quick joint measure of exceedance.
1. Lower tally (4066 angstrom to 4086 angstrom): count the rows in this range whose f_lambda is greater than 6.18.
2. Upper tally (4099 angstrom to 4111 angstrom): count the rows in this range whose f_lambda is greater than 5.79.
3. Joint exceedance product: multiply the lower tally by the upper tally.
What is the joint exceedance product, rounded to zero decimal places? 12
